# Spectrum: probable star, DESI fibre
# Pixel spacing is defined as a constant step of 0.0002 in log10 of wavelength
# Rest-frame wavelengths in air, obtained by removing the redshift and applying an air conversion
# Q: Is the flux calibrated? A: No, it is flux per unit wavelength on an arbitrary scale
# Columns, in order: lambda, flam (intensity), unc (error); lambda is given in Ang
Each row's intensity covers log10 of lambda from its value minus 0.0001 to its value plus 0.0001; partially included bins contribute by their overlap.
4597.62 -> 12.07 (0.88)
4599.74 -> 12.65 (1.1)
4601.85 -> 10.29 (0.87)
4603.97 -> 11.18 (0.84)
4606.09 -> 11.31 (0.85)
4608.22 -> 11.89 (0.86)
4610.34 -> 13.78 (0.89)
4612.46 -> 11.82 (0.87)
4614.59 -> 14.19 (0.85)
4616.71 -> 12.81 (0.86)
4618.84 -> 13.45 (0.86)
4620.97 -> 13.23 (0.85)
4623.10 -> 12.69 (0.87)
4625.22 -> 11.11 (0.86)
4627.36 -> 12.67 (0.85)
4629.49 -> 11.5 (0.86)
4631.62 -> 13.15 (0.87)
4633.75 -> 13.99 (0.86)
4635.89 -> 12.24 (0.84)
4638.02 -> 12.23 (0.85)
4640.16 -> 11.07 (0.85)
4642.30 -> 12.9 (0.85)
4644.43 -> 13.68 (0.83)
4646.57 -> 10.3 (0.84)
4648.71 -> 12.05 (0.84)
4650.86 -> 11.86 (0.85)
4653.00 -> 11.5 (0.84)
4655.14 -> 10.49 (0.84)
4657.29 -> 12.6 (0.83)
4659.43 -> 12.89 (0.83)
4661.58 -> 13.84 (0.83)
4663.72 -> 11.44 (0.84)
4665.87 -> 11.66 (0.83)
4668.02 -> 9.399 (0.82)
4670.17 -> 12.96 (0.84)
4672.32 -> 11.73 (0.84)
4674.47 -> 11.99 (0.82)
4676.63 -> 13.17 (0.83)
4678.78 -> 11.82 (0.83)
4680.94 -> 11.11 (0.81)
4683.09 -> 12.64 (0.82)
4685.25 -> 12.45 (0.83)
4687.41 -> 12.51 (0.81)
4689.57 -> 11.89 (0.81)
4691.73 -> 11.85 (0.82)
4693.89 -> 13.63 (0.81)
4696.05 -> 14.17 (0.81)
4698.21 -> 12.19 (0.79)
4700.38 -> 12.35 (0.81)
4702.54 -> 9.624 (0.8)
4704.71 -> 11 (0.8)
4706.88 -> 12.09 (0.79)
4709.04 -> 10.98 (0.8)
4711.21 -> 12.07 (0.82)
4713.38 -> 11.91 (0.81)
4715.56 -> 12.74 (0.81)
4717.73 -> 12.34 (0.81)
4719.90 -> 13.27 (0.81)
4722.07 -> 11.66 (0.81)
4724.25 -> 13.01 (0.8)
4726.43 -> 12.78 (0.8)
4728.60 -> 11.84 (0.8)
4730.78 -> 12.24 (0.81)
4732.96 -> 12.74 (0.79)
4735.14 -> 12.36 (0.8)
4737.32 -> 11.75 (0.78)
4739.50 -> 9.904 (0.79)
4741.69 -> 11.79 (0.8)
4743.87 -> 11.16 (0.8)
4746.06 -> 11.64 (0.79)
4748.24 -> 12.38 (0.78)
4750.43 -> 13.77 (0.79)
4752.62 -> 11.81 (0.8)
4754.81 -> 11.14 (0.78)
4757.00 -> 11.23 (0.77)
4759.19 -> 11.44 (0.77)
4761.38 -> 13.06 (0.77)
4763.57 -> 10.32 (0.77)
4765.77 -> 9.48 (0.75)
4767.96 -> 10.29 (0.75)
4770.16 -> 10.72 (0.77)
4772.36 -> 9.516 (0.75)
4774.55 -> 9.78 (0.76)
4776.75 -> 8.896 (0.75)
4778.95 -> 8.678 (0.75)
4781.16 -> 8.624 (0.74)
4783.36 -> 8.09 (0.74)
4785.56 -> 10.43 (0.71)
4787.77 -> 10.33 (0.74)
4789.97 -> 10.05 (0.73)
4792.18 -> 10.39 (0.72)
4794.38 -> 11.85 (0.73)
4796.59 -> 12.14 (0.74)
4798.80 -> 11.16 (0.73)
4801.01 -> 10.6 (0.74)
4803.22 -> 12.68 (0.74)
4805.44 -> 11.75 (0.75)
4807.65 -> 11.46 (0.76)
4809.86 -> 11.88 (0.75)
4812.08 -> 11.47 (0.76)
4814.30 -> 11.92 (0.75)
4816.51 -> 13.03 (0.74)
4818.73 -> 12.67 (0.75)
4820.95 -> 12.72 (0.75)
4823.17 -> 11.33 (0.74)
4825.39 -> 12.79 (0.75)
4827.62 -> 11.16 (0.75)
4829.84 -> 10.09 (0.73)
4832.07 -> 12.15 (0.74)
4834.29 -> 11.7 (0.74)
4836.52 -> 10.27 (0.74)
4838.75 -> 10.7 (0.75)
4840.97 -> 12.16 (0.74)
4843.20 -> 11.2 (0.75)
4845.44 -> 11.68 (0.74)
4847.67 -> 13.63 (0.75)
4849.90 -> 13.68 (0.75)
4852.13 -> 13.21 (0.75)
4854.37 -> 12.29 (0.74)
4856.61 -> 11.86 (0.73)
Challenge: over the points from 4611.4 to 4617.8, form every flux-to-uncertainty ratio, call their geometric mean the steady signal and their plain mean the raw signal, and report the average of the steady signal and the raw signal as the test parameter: 15.0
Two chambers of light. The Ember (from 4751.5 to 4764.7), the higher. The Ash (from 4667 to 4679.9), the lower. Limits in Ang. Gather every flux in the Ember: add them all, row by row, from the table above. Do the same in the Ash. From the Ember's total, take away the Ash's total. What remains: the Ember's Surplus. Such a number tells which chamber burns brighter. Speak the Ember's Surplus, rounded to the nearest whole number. -2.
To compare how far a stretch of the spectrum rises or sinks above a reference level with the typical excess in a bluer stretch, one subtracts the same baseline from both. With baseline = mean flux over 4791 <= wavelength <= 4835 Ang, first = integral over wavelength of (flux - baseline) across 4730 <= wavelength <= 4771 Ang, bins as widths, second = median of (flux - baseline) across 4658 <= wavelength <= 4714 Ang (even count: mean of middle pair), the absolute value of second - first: 9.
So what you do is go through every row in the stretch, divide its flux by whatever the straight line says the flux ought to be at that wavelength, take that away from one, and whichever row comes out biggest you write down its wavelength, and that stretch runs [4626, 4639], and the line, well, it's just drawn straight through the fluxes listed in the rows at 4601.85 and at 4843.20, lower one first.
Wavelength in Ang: 4629.49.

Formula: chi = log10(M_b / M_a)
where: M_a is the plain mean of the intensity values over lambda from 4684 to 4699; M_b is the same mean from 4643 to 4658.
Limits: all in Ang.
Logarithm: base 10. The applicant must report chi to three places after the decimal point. -0.032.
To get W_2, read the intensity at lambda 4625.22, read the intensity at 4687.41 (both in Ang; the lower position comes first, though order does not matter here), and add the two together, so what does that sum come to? 23.6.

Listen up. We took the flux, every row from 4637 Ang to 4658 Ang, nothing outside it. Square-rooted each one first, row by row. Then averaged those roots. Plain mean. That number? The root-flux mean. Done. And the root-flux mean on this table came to 3.44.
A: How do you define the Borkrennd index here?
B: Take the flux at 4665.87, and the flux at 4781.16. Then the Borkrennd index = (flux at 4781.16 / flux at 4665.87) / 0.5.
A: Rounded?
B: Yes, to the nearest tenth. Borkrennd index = 1.5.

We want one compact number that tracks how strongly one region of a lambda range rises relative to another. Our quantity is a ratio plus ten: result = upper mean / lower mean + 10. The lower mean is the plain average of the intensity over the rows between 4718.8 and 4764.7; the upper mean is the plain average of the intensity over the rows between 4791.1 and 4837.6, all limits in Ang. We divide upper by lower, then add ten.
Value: 10.98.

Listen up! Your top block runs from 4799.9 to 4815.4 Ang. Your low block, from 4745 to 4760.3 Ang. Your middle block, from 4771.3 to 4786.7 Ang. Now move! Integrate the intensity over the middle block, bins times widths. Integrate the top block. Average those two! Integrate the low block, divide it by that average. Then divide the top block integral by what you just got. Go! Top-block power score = 160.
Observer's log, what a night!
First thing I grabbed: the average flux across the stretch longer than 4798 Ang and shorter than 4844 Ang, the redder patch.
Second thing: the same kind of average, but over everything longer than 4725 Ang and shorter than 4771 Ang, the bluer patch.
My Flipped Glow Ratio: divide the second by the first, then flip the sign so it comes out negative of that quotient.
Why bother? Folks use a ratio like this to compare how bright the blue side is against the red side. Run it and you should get -0.996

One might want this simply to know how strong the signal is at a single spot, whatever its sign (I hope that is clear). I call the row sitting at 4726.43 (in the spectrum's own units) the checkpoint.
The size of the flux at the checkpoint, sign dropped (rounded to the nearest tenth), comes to 12.8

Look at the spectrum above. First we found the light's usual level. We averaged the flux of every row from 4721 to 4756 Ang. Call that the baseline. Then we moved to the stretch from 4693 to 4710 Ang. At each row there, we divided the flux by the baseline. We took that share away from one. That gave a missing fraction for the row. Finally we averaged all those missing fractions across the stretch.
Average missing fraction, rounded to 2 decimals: 0.00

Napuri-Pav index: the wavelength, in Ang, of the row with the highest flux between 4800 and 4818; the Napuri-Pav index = 4816.51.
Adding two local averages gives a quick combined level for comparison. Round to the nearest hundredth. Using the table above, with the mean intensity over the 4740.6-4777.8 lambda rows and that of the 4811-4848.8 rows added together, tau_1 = 22.89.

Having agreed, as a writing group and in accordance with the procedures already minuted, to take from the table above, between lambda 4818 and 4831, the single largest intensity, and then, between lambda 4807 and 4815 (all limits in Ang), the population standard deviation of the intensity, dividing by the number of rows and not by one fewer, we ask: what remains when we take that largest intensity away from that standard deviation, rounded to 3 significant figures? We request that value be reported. -12.6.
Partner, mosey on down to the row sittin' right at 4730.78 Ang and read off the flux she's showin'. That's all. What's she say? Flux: 12.24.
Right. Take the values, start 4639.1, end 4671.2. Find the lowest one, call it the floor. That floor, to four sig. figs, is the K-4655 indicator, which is 9.399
